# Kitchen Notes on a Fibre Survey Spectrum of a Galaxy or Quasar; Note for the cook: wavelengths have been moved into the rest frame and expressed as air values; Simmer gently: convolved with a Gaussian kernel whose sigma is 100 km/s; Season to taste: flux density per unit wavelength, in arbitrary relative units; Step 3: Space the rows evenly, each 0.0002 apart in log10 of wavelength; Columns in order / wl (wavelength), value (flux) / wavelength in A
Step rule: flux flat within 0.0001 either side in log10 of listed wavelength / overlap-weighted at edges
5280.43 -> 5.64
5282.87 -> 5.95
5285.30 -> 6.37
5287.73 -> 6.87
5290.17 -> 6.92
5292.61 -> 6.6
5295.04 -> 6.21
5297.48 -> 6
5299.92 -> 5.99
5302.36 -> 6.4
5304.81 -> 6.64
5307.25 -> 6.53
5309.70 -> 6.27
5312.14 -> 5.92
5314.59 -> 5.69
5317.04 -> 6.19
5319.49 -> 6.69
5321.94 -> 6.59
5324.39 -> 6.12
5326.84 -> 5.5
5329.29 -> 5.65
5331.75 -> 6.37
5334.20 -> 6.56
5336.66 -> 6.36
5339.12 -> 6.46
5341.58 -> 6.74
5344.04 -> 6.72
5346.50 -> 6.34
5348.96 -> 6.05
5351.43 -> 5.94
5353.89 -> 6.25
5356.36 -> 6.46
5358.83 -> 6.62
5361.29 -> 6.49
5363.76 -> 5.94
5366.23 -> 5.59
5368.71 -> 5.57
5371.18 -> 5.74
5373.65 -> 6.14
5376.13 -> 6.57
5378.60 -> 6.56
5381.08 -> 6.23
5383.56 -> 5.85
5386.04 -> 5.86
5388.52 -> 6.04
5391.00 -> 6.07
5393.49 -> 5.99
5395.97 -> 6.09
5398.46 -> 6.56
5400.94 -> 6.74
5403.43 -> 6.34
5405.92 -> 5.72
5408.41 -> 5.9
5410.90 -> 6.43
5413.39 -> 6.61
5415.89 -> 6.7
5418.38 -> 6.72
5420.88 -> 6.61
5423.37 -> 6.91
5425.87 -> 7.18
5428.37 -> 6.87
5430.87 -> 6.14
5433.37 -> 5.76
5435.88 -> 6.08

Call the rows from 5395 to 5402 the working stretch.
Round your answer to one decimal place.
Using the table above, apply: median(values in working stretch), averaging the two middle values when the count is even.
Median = 6.6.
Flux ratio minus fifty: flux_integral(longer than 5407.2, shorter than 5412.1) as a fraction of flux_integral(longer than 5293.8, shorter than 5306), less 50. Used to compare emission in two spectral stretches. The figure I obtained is -49.6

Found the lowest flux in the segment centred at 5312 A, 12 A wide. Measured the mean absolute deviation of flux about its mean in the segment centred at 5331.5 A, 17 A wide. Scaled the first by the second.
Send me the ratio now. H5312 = 17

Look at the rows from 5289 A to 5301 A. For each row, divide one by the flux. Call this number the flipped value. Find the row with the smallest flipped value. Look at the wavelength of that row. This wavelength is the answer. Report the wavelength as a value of 5290.17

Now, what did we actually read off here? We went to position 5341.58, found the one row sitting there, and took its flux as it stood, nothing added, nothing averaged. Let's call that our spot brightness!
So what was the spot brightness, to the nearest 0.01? 6.74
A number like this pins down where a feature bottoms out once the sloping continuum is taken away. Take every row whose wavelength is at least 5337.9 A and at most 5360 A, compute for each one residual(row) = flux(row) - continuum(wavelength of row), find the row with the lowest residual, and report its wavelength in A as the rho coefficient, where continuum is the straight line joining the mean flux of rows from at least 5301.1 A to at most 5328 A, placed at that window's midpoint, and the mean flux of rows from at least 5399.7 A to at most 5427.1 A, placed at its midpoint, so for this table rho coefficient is 5351.43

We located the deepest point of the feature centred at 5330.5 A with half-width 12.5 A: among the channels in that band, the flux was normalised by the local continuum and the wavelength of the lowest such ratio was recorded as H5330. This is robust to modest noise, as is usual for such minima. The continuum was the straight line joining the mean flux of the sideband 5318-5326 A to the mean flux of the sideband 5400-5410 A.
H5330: 5326.84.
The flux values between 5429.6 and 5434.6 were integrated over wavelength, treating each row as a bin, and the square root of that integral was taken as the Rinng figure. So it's 5.46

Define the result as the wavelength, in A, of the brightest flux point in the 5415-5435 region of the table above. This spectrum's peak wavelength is 5425.87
